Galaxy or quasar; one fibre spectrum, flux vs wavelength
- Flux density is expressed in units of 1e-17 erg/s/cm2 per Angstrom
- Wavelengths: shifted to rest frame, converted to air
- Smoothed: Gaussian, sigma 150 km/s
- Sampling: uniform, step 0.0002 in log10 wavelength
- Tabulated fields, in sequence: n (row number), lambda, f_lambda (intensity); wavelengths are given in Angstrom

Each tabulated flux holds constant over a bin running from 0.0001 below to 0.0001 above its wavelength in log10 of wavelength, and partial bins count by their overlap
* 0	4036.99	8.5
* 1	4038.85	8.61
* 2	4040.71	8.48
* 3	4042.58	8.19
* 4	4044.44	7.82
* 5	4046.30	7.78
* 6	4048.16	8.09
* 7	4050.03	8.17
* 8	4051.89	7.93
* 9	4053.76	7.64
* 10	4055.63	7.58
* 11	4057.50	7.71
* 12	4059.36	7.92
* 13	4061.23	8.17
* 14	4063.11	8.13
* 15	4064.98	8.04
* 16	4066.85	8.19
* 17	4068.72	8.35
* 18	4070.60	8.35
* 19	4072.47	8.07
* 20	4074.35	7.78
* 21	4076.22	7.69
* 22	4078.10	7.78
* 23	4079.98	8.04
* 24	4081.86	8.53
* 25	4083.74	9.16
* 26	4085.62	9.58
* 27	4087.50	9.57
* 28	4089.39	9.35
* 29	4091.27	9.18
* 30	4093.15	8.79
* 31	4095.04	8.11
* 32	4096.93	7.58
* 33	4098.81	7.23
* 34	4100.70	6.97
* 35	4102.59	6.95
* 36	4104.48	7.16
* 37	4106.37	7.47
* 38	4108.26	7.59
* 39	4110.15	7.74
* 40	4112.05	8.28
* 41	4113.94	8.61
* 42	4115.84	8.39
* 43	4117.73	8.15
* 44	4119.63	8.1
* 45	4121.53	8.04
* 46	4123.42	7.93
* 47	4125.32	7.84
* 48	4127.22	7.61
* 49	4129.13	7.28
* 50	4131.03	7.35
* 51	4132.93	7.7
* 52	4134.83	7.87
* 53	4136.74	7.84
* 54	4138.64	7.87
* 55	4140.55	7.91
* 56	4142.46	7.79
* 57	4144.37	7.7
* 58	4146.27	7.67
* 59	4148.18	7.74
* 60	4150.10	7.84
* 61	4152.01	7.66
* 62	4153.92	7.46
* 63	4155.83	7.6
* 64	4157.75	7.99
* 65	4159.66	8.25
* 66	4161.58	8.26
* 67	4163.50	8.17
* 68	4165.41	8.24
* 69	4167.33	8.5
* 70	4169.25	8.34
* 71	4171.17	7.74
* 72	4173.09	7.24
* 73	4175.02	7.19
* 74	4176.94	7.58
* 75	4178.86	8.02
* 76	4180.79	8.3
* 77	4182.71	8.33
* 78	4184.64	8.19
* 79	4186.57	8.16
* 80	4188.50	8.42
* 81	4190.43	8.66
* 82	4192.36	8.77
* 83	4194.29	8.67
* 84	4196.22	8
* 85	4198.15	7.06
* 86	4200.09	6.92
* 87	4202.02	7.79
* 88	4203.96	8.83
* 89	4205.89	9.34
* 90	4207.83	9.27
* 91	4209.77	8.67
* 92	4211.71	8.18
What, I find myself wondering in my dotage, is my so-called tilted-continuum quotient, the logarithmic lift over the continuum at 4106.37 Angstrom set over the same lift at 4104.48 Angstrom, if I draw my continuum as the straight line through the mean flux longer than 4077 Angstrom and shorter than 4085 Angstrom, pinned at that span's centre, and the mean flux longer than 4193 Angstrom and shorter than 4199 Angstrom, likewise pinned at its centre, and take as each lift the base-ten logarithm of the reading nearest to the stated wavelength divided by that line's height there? 0.7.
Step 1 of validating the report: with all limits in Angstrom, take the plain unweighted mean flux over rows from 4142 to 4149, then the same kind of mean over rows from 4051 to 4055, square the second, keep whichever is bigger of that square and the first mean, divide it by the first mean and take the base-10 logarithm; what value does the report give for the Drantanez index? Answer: 0.89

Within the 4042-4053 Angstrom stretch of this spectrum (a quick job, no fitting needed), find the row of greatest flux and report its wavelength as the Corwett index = 4042.58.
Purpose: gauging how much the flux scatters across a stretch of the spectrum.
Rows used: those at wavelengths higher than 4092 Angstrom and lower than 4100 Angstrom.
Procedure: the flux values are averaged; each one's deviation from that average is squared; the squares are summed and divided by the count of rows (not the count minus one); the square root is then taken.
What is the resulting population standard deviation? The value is 0.59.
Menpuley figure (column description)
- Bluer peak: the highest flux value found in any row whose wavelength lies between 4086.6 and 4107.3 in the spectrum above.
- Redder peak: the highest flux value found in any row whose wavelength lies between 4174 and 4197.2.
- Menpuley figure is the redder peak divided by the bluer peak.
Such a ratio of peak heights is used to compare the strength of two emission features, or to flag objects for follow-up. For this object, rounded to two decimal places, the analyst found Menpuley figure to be 0.92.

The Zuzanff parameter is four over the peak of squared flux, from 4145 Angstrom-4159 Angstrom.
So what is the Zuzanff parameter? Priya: 0.063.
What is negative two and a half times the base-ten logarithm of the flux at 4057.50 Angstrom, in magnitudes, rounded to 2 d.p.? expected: -2.22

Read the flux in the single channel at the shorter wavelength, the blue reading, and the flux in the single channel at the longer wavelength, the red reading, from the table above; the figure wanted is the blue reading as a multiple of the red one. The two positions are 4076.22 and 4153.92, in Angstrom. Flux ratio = 1.03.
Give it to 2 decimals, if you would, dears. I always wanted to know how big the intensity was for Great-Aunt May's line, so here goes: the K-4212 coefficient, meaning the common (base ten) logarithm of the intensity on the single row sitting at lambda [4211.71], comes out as 0.91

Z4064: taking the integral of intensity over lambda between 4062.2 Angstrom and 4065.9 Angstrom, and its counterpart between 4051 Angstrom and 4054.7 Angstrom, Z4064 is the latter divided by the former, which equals 0.96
